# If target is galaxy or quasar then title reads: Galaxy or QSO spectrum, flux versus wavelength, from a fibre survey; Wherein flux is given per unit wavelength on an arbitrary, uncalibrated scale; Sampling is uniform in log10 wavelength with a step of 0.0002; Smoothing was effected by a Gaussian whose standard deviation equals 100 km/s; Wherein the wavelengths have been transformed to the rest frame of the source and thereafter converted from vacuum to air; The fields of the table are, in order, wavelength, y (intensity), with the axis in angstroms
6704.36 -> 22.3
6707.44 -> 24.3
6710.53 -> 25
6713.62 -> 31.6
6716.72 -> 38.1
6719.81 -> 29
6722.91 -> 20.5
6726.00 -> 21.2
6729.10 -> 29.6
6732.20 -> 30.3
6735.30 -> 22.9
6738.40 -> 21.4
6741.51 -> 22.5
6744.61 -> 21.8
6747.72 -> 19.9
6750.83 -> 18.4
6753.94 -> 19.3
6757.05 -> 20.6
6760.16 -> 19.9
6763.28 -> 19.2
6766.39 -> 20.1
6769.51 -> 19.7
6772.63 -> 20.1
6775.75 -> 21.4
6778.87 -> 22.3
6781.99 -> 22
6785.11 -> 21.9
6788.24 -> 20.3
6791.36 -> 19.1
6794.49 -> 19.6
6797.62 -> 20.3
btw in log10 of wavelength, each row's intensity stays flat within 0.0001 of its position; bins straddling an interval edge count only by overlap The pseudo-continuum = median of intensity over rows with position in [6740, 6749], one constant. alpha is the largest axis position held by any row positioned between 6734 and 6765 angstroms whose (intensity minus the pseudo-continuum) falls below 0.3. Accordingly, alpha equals 6763.28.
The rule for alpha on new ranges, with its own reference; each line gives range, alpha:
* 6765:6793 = 6791.36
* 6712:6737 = 6726.00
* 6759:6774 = 6772.63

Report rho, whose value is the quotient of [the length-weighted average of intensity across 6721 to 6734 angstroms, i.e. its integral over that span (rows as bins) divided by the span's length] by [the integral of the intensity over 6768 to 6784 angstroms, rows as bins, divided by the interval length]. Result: 1.20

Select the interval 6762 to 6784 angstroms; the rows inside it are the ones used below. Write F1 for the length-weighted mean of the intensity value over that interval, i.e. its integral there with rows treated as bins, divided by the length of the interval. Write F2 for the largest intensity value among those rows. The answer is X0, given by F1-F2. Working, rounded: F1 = 20.7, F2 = 22.3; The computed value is -1.6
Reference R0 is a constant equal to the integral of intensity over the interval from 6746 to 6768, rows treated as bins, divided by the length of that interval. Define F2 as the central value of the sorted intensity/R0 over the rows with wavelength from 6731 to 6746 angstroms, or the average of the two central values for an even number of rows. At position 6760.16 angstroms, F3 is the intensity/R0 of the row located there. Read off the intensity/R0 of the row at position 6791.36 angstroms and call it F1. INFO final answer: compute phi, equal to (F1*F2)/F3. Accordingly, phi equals 1.10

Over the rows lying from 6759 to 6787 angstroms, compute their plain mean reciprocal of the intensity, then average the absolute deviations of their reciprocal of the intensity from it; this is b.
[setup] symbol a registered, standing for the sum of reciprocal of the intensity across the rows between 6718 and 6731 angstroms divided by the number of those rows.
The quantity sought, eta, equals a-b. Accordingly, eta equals 0.0387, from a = 0.041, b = 0.0024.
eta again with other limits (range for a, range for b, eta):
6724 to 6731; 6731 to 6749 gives 0.0367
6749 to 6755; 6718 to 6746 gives 0.0476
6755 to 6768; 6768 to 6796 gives 0.0477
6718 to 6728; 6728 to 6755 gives 0.0380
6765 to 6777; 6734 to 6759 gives 0.0462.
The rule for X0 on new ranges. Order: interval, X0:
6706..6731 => -10.6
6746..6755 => -0.7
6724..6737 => -4.5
